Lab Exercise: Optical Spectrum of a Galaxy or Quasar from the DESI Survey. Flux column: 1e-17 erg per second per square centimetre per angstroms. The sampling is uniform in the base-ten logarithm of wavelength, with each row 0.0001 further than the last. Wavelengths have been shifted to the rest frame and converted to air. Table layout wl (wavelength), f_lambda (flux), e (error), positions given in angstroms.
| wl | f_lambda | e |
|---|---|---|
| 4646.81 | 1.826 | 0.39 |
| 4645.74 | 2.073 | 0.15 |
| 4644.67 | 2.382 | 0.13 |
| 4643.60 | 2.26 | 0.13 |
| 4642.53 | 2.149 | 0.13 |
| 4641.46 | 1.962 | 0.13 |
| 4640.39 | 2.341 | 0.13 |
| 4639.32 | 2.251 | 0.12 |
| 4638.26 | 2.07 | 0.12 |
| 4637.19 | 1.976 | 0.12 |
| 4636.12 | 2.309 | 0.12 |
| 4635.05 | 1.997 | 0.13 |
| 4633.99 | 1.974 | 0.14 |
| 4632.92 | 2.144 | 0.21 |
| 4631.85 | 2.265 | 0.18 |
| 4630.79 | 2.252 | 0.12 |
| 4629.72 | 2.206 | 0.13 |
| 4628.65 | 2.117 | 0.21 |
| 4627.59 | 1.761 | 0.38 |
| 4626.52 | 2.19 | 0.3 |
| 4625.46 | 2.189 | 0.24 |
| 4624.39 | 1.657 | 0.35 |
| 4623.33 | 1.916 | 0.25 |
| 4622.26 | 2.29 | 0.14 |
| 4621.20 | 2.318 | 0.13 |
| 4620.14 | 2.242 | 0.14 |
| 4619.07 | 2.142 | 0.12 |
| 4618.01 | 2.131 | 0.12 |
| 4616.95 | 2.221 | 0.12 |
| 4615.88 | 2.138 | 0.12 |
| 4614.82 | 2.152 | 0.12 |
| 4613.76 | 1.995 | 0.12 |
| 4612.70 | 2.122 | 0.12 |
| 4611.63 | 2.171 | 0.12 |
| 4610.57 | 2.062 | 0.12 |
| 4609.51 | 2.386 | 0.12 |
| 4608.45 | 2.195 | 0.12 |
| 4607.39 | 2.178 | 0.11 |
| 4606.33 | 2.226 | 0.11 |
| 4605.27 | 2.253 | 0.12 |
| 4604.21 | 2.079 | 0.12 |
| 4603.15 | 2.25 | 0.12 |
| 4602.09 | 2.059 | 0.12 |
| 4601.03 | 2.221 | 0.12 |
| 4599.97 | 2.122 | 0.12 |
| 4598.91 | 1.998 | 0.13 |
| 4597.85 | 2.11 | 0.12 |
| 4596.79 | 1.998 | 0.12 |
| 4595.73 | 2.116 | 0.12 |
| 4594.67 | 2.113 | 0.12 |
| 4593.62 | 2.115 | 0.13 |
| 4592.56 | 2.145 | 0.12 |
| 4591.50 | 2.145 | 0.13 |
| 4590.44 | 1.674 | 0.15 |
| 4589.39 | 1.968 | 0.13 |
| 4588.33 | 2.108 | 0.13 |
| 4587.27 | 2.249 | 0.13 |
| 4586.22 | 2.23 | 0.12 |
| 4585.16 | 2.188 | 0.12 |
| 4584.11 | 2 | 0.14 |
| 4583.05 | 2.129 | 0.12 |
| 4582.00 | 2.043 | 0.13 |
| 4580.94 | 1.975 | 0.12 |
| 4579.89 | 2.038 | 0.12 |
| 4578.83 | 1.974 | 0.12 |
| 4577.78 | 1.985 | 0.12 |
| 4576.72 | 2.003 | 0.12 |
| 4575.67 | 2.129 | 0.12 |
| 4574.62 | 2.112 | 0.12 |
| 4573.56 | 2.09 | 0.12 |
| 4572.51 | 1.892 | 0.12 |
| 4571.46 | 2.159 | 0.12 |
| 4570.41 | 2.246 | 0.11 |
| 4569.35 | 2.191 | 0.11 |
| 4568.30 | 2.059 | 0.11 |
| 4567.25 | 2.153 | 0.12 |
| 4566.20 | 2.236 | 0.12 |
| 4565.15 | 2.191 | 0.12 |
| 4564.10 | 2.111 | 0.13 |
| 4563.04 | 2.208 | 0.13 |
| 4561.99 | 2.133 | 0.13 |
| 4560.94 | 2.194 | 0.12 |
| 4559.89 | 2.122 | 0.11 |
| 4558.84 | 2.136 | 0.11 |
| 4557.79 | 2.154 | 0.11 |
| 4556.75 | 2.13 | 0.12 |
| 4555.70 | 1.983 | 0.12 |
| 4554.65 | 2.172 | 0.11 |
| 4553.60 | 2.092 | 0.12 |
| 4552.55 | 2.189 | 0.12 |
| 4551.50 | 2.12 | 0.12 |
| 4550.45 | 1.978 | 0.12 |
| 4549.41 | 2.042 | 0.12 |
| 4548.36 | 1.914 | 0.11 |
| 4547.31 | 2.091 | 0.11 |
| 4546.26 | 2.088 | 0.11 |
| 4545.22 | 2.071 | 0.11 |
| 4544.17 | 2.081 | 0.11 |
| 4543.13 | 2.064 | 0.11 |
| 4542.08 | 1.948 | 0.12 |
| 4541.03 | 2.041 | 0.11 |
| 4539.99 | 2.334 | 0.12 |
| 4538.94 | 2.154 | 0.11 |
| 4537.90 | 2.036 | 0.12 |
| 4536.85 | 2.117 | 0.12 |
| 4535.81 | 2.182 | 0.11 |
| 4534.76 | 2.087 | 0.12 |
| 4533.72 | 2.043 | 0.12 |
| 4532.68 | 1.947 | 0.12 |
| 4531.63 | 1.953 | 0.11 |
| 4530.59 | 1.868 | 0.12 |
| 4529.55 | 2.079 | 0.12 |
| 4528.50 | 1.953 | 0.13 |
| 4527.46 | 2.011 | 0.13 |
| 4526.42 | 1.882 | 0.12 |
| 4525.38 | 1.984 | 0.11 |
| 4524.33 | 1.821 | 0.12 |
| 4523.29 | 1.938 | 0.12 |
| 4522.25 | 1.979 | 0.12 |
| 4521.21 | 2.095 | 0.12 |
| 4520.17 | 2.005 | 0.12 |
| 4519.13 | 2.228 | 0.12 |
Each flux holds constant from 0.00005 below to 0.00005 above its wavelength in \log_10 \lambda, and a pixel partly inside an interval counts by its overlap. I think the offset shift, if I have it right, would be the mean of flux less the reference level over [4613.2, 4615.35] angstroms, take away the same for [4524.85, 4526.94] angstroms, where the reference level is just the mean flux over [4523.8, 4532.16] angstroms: 0.14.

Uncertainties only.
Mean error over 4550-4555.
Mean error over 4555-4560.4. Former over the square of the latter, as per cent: 908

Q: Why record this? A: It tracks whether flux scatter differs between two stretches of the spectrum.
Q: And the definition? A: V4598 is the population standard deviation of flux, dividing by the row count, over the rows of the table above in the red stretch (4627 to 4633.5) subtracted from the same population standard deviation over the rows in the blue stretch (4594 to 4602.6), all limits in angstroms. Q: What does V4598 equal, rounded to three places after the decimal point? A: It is -0.102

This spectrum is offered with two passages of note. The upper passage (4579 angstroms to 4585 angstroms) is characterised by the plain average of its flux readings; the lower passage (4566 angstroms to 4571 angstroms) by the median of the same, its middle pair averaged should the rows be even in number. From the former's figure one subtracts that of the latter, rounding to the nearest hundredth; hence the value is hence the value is -0.15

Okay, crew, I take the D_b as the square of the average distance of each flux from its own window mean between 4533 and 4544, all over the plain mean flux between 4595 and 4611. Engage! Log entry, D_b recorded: 0.0028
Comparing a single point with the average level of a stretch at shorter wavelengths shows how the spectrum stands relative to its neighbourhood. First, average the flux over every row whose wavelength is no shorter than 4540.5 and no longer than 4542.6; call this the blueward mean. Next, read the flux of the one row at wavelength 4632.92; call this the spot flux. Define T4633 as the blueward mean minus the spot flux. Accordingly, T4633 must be -0.15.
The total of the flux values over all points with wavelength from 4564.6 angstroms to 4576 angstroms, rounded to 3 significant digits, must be 23.5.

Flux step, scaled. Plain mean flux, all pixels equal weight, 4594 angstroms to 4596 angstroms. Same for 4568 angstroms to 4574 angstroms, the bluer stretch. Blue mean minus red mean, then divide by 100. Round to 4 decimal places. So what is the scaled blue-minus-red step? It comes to -0.0001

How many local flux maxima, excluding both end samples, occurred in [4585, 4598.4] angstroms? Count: 2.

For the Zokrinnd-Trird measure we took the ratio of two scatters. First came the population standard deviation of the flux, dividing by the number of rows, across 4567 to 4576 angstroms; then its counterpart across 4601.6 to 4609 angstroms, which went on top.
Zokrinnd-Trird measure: 0.8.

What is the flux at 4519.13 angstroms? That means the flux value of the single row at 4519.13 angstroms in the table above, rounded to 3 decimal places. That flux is 2.228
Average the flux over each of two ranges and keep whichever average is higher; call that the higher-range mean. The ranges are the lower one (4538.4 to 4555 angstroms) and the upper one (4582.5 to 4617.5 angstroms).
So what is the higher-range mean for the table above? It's 2.12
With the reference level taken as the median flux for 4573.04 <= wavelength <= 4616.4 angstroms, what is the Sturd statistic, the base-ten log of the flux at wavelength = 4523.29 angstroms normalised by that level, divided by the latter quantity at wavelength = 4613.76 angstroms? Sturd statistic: 1.5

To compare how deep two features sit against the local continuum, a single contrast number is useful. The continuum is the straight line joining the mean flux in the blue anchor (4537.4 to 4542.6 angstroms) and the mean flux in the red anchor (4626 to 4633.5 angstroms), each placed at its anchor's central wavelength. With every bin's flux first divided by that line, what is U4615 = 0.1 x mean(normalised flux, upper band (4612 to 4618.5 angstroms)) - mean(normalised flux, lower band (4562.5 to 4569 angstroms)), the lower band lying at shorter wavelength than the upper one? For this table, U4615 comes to -0.923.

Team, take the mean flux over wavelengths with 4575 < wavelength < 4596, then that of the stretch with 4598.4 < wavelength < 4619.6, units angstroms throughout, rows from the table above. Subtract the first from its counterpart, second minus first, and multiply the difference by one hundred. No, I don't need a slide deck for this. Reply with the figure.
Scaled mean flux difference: 8.9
